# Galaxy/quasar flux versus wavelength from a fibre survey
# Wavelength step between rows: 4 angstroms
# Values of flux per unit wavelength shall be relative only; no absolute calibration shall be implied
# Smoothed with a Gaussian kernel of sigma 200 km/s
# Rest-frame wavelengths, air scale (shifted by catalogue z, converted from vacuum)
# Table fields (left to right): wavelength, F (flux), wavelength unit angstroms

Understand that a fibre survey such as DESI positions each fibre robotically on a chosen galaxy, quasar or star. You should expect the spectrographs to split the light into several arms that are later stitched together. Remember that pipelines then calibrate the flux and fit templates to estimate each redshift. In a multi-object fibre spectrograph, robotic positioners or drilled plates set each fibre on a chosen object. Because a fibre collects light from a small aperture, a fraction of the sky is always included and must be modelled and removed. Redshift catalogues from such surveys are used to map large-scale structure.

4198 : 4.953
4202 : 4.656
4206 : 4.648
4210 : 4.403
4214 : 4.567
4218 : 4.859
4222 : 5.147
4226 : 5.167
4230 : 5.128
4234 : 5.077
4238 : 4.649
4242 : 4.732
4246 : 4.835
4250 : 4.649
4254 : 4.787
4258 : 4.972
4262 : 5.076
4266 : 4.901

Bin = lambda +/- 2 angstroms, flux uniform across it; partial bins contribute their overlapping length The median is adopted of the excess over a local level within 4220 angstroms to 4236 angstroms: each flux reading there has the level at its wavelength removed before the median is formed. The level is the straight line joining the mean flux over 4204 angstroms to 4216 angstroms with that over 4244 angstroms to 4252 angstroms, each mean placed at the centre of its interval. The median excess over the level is 0.51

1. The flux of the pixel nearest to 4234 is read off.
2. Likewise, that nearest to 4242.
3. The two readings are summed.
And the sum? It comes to 9.8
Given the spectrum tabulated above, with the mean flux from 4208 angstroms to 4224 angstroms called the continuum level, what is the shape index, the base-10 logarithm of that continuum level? 0.676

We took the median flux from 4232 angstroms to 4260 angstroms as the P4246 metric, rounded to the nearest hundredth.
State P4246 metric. 4.79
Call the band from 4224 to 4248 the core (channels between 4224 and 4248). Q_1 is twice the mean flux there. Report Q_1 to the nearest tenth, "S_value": 9.9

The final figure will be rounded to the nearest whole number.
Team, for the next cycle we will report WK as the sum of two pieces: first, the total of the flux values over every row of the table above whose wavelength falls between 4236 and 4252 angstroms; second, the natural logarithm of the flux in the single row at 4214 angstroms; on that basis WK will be 20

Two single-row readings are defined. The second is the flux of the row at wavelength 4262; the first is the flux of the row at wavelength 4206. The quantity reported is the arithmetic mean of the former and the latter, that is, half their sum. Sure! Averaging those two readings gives 4.86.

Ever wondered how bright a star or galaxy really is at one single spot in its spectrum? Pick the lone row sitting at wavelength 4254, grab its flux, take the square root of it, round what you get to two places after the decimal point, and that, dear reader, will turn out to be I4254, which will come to 2.19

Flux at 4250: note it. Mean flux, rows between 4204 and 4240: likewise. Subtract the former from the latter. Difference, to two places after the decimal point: 0.20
